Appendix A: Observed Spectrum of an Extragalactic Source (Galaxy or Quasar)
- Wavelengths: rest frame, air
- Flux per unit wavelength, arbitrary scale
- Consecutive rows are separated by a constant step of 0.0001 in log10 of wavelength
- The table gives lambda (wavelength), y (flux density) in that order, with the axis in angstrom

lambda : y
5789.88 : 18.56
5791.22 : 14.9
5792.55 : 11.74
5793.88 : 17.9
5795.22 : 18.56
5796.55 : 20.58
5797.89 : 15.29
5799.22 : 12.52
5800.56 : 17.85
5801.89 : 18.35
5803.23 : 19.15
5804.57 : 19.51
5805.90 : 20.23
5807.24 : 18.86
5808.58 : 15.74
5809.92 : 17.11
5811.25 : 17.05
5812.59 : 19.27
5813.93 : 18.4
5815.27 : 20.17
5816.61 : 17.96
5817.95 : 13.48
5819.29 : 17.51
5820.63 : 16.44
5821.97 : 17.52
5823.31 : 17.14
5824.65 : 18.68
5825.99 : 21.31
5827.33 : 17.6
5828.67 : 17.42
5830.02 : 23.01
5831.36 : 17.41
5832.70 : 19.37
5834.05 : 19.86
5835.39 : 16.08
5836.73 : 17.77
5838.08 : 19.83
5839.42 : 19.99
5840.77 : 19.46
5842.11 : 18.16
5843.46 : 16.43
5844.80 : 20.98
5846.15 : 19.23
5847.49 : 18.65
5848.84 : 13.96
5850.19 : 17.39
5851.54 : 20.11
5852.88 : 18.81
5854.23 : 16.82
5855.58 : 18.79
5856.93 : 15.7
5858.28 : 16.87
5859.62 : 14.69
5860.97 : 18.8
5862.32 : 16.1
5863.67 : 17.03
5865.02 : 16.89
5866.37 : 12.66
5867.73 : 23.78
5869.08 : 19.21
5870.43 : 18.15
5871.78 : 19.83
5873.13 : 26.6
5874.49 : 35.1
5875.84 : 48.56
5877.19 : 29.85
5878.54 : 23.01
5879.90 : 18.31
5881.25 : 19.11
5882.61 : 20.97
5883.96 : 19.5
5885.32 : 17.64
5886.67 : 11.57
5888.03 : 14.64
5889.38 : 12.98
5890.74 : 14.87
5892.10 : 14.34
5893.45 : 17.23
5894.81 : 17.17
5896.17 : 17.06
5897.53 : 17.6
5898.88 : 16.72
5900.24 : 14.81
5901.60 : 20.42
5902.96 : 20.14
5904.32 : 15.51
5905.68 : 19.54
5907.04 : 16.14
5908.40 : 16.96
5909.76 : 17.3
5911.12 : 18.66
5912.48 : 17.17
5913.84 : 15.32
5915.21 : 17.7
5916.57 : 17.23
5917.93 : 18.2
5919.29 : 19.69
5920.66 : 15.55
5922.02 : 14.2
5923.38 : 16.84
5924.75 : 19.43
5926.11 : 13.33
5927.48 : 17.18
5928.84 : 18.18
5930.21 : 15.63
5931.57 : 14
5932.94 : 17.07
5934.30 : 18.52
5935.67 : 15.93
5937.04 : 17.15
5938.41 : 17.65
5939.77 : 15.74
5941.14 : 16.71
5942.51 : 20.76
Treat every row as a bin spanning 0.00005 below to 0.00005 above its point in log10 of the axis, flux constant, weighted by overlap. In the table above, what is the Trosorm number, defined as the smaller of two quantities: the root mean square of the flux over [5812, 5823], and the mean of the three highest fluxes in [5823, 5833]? 17.7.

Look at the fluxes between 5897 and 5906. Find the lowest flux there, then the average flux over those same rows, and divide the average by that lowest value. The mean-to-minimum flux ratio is 1.20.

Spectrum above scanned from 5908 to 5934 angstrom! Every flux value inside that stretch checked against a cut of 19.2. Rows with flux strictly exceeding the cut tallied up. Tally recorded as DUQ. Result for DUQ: 2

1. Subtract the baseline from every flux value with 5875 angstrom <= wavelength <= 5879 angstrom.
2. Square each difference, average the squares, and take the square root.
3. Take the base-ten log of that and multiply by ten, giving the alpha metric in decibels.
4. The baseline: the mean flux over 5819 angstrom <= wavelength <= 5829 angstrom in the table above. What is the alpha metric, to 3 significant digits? 12.8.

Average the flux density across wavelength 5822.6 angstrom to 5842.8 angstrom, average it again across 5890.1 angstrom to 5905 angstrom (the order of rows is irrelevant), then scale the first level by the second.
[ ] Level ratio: 1.12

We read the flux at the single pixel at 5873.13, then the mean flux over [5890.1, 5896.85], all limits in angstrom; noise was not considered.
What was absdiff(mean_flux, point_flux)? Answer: 10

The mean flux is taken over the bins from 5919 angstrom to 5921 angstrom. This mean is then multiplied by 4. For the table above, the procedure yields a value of 70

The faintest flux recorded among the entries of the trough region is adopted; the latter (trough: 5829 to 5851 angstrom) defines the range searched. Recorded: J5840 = 13.96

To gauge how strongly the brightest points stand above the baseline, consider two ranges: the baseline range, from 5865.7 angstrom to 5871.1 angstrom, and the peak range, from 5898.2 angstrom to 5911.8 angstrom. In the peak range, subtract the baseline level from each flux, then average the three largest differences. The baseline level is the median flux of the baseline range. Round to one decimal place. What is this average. 1.4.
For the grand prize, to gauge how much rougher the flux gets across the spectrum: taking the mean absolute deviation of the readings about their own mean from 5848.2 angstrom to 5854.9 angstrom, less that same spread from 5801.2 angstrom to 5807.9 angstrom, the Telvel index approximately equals 1.1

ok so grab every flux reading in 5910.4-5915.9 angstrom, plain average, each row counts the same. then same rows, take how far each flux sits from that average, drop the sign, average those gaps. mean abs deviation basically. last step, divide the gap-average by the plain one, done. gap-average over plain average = 0.056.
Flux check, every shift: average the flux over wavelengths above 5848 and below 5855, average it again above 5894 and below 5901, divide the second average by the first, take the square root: 0.98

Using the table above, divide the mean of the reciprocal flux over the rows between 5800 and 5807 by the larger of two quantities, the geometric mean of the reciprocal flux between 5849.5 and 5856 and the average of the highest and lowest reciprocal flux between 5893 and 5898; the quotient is 0.91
